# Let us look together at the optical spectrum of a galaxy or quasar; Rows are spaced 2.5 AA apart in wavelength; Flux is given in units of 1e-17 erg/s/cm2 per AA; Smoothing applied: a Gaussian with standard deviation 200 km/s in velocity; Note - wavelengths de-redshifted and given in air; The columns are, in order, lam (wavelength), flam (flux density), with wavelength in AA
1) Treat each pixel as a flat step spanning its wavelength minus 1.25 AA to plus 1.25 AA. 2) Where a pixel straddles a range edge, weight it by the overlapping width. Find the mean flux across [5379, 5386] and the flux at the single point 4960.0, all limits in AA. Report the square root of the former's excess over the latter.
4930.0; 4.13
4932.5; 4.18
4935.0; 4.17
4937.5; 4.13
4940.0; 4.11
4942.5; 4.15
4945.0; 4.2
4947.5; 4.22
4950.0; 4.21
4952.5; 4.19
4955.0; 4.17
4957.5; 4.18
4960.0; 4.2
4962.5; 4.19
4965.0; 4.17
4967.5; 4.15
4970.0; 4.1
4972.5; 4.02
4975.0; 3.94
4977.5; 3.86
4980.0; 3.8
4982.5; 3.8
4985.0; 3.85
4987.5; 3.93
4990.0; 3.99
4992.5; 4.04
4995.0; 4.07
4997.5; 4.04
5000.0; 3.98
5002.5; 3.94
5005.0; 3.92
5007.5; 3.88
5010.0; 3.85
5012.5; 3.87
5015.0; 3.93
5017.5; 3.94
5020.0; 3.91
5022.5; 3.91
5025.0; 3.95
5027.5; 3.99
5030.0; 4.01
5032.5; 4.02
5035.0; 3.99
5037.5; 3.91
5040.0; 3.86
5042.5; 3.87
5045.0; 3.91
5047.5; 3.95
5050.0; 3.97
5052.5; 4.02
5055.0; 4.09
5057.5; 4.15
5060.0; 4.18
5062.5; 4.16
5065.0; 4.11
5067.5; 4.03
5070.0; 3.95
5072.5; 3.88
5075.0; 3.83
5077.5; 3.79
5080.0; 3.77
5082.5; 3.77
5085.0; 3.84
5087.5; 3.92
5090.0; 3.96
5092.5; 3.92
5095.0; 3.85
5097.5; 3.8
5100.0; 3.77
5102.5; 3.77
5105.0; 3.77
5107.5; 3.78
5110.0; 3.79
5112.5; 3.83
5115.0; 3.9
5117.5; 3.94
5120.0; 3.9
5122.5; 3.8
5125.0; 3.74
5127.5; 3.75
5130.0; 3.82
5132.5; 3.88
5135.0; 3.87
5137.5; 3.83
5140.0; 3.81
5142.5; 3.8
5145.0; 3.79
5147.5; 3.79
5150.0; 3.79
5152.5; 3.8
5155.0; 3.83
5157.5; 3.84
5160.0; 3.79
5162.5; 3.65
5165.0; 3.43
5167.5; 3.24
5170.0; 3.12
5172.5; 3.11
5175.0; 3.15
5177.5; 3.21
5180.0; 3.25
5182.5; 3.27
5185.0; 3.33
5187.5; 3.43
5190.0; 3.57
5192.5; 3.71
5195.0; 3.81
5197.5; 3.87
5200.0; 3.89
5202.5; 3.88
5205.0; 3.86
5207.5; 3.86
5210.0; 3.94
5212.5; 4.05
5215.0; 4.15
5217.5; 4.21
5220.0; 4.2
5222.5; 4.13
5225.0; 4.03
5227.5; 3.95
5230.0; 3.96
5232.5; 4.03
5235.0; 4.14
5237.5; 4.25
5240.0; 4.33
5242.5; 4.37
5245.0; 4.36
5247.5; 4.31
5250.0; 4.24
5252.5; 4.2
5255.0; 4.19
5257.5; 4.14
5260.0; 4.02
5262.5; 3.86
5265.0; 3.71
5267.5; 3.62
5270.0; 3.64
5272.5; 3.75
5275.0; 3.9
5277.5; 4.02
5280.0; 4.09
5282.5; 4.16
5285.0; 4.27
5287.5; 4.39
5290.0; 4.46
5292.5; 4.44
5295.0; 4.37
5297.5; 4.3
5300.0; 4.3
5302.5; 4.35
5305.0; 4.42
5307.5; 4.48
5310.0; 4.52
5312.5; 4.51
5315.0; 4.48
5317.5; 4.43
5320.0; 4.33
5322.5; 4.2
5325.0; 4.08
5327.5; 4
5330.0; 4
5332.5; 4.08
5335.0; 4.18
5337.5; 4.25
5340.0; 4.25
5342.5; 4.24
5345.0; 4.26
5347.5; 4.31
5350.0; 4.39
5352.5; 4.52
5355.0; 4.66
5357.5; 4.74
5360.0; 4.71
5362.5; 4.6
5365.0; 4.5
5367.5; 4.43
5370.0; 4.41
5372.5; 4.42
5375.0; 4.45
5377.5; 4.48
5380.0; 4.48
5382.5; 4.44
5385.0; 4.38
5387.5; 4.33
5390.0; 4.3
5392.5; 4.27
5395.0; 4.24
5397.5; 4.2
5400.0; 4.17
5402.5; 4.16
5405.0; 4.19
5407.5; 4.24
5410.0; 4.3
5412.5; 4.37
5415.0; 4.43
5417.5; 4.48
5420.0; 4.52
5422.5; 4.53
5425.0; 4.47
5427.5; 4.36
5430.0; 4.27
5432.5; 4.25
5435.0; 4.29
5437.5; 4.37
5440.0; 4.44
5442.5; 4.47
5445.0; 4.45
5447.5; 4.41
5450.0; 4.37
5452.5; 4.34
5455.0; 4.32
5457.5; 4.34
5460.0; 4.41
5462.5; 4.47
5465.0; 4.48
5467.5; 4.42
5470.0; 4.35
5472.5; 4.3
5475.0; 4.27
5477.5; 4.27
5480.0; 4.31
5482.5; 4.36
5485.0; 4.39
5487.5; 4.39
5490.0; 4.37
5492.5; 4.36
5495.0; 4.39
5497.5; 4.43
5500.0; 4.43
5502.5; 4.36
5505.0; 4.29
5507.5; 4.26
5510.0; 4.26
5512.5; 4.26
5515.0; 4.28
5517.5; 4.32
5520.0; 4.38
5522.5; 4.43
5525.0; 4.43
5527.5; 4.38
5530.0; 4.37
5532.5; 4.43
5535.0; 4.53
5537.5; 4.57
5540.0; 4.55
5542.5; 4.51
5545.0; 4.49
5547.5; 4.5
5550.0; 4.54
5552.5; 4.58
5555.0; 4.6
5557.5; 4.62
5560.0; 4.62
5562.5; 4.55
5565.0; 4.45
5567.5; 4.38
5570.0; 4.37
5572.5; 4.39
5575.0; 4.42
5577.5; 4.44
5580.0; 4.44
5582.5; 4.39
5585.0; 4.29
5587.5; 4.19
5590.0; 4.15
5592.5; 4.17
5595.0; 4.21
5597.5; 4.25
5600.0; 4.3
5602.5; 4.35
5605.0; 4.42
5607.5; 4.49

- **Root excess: 0.48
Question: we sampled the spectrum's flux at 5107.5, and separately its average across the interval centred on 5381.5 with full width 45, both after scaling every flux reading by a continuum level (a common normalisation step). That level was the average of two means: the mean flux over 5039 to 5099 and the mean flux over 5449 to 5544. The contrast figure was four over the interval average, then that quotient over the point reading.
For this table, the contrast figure 4.2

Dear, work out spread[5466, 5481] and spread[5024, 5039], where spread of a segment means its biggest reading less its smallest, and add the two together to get 0.26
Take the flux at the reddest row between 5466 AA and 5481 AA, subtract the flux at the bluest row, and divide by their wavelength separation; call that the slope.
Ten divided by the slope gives -1136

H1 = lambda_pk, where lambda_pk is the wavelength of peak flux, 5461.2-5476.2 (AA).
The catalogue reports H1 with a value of 5465.0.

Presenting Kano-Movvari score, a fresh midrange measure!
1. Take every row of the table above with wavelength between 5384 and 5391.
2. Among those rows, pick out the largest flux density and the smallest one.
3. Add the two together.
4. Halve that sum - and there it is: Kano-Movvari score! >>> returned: 4.34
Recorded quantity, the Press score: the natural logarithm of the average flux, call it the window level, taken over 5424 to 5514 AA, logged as 1.47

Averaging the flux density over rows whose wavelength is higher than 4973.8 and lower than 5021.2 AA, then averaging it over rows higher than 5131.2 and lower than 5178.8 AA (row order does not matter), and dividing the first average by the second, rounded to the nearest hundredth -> 1.08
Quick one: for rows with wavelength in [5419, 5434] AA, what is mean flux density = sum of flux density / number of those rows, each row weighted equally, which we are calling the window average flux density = 4.40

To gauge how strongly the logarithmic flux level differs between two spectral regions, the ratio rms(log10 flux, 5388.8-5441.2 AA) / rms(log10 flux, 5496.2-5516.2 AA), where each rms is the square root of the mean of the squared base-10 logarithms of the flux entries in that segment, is 1.00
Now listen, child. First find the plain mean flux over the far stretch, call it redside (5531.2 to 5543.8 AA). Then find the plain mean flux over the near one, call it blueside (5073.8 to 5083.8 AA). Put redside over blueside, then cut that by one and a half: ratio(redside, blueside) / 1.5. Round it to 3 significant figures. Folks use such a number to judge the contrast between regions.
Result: 0.795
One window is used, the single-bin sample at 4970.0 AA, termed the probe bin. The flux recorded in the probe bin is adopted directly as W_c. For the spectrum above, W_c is 4.1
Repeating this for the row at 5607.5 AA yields 4.49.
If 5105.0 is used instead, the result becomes 3.77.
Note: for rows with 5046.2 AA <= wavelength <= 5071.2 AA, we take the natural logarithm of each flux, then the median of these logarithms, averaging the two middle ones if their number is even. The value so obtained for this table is 1.40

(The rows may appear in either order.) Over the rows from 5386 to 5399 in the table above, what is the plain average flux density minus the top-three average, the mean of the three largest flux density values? -0.032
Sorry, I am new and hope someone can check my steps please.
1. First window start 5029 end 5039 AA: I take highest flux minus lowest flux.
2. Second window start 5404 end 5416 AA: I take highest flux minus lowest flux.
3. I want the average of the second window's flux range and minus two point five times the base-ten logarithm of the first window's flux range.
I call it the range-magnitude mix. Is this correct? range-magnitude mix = 1.32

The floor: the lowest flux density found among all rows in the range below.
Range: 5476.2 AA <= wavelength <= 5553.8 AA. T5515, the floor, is 4.26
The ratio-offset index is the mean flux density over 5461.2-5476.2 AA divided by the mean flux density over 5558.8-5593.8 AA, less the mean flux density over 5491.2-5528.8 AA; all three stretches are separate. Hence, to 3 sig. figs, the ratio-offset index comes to -3.35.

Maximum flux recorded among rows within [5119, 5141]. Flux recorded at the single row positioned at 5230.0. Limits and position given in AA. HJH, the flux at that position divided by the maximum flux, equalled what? 1.02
